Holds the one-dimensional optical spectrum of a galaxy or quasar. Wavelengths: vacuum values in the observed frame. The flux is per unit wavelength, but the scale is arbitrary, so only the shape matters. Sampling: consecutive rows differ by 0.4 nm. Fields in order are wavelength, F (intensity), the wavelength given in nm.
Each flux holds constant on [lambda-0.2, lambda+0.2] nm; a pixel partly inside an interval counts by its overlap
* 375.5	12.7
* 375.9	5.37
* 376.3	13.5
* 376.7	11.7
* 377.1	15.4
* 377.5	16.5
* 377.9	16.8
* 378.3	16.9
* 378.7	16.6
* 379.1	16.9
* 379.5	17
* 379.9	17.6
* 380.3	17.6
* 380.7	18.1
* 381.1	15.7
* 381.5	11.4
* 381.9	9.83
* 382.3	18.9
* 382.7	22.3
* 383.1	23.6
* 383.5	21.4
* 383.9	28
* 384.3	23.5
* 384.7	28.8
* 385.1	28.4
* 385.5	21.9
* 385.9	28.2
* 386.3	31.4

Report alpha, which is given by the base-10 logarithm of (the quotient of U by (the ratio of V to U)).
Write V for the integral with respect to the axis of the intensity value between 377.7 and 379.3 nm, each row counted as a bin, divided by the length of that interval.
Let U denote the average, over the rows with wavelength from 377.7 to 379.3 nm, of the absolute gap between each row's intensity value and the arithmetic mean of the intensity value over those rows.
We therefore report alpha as -3.2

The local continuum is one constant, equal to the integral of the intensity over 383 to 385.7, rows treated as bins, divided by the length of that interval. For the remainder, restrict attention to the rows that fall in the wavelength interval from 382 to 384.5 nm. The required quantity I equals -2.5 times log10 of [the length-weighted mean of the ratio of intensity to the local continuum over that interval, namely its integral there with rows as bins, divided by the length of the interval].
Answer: 0.12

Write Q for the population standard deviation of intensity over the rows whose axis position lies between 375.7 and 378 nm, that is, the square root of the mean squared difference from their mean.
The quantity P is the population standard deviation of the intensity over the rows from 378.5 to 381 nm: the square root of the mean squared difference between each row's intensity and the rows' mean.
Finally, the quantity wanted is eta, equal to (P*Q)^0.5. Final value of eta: 1.4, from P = 0.5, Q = 3.9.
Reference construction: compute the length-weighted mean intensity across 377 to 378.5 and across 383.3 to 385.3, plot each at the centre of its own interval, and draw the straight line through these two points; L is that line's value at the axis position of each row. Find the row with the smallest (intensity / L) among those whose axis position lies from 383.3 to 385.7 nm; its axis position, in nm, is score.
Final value 385.5 nm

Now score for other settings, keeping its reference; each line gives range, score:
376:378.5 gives 376.7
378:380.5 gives 380.3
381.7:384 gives 381.9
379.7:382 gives 381.9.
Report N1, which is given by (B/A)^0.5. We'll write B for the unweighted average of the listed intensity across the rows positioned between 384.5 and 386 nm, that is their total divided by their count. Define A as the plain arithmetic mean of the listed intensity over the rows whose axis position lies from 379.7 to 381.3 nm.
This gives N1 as 1.2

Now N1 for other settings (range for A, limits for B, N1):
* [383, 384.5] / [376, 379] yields 0.8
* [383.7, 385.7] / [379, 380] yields 0.8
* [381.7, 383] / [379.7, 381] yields 1.0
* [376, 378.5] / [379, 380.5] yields 1.1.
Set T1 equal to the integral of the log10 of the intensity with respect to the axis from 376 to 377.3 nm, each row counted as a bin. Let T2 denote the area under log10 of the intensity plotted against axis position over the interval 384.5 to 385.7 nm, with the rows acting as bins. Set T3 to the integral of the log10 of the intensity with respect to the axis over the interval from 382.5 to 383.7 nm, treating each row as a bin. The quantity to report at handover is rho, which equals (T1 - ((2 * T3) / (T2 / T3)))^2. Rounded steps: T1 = 1.43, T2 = 1.70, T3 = 1.62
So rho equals 2.8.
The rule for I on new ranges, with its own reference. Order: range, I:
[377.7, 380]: 0.43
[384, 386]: -0.04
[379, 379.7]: 0.43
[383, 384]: 0.05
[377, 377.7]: 0.49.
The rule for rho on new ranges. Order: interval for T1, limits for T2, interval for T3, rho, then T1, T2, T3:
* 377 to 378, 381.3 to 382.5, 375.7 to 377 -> 1.7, 1.21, 1.33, 1.29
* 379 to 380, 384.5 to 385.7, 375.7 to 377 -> 0.5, 1.23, 1.70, 1.29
